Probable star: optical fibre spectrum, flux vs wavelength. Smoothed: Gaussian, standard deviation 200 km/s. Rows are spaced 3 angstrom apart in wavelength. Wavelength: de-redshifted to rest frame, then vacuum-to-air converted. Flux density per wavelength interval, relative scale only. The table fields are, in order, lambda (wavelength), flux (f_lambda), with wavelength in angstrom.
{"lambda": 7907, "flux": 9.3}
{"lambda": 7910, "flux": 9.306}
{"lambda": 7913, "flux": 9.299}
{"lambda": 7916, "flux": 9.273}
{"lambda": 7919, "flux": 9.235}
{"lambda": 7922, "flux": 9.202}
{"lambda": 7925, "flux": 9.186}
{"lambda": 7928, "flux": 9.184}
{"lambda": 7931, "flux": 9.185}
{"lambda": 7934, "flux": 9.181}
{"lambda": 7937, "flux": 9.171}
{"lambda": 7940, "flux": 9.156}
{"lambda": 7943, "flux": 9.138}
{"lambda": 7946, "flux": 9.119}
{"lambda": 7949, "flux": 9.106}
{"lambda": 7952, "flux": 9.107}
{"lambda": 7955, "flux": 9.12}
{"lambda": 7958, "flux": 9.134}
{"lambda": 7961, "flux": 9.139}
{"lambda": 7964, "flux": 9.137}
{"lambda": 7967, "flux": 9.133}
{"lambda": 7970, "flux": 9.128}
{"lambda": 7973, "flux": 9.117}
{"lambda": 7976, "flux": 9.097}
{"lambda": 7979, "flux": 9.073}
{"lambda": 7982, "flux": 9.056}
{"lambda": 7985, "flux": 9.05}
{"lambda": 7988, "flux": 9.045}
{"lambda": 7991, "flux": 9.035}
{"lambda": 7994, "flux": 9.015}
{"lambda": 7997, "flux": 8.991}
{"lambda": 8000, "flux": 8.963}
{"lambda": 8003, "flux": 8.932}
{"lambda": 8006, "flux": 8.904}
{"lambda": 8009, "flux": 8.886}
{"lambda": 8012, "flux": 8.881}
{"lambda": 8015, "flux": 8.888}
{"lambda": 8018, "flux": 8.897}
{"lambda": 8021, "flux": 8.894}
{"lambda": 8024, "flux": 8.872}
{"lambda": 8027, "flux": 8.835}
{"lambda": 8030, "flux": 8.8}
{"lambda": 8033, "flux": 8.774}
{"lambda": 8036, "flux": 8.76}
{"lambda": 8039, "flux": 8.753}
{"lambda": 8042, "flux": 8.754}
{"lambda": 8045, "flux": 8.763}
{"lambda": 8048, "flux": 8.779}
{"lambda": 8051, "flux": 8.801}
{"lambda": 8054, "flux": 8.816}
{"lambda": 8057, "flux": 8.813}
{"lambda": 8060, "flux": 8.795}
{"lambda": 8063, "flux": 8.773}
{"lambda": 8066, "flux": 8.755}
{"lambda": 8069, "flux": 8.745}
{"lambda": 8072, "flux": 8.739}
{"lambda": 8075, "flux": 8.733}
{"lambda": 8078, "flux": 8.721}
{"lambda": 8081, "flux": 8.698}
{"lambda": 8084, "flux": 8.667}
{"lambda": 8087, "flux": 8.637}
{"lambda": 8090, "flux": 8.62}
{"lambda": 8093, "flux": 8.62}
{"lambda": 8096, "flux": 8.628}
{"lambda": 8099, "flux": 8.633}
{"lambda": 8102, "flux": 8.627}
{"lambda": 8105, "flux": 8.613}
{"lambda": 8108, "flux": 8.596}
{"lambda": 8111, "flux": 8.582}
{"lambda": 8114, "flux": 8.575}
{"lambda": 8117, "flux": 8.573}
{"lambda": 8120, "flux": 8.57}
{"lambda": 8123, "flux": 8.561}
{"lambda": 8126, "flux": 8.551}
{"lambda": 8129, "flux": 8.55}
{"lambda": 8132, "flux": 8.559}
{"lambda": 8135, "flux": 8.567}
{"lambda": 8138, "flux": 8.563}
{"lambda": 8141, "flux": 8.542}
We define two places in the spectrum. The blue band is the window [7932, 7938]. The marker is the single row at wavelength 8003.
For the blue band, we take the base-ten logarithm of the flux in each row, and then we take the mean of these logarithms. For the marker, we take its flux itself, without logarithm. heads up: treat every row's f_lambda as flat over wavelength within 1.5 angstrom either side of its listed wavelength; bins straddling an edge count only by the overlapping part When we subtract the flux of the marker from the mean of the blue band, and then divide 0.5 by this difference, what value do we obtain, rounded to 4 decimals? -0.0627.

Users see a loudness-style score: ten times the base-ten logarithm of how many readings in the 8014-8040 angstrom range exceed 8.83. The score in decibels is 7.0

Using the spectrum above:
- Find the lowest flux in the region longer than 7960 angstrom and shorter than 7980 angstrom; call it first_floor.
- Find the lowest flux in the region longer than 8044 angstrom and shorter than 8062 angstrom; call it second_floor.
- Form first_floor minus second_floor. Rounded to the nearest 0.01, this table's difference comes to 0.31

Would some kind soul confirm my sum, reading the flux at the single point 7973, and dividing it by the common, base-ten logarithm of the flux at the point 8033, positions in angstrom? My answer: 9.67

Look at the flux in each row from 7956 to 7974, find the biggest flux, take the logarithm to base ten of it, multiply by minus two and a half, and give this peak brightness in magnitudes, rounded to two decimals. -2.40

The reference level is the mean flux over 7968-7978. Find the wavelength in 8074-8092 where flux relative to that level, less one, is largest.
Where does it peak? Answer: 8075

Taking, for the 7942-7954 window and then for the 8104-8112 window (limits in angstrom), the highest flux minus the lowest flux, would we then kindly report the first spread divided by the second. 1.0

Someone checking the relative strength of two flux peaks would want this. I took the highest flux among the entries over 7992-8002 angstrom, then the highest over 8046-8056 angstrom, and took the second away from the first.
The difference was 0.20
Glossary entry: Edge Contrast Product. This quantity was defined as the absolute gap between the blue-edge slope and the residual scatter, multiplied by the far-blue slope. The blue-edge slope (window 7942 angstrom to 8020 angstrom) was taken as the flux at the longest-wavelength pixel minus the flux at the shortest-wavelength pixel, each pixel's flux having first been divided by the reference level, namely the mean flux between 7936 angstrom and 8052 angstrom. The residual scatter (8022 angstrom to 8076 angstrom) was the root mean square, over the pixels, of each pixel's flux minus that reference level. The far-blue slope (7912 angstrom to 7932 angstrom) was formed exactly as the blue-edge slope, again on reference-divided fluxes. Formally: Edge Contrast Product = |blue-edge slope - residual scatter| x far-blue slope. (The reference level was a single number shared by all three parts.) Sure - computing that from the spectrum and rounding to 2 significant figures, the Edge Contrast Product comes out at -0.0029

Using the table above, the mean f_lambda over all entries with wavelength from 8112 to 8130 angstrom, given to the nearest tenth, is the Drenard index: 8.6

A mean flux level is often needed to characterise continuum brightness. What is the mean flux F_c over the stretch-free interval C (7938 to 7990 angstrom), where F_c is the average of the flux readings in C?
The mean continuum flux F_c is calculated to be 9.1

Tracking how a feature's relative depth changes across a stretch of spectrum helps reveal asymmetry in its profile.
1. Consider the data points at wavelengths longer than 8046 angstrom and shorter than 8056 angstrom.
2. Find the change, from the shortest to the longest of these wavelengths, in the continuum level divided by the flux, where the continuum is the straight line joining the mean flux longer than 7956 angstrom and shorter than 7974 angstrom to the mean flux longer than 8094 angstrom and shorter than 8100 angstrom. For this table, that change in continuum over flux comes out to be -0.007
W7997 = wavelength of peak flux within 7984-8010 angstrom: 7985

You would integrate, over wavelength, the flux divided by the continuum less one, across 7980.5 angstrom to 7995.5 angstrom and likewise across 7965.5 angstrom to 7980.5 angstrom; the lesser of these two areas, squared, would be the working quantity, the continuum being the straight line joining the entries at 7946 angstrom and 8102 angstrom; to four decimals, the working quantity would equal 0.0080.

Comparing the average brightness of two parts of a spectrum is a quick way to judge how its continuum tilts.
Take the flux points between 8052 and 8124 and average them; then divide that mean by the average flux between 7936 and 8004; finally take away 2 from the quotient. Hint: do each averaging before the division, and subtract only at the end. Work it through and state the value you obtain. -1.05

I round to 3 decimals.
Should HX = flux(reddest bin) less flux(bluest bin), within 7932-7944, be -0.043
